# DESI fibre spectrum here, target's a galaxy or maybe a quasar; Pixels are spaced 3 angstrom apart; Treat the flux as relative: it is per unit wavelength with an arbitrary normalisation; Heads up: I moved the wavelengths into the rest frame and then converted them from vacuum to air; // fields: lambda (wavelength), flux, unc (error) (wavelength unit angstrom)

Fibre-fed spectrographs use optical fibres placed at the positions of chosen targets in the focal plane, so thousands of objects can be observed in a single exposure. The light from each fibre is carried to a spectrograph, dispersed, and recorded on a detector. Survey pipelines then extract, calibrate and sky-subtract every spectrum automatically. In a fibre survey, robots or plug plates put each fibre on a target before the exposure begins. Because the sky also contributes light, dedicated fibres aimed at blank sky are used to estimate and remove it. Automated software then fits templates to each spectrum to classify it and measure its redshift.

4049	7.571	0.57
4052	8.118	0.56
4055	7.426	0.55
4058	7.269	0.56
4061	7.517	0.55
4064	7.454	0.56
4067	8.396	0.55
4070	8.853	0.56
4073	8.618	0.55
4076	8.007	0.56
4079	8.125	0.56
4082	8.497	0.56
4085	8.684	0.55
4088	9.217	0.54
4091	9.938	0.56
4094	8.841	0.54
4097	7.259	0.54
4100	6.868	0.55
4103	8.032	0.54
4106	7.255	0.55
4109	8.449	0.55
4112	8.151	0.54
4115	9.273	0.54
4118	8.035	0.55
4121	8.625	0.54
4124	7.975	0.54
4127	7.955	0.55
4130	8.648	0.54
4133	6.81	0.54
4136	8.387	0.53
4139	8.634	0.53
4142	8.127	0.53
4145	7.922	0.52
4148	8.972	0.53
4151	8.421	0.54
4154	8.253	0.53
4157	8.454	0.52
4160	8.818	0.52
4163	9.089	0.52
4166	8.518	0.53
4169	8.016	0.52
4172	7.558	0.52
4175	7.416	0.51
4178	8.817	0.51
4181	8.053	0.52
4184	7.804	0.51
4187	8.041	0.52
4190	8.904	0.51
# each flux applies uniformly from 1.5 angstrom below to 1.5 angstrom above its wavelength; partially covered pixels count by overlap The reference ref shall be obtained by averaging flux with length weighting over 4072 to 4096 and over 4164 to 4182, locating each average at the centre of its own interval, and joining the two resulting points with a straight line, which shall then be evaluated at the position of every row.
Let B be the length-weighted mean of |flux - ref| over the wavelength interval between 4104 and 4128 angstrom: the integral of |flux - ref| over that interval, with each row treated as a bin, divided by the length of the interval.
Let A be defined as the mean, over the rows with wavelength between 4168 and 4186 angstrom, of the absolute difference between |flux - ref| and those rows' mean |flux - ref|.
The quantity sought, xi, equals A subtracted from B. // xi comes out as 0.24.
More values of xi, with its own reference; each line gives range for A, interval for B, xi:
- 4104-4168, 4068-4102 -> 0.33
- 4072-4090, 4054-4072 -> 0.77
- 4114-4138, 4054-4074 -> 0.61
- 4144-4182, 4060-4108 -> 0.48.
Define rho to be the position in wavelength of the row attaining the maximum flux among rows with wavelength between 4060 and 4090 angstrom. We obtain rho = 4088 angstrom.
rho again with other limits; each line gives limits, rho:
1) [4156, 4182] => 4163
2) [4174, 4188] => 4178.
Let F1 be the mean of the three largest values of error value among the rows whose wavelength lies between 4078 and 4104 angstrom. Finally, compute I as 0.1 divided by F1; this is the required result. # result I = 0.179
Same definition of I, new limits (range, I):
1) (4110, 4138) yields 0.183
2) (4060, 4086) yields 0.179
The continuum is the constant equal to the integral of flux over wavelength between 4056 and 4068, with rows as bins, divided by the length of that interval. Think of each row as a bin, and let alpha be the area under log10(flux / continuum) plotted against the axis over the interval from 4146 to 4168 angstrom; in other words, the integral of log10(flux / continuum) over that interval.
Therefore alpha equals 1.17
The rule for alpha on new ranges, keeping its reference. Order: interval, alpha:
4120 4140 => 0.53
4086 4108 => 0.65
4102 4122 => 0.68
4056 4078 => 0.45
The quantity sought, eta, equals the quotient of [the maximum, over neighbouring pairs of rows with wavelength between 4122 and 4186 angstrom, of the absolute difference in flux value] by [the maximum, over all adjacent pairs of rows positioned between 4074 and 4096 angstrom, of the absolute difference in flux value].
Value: 1.7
